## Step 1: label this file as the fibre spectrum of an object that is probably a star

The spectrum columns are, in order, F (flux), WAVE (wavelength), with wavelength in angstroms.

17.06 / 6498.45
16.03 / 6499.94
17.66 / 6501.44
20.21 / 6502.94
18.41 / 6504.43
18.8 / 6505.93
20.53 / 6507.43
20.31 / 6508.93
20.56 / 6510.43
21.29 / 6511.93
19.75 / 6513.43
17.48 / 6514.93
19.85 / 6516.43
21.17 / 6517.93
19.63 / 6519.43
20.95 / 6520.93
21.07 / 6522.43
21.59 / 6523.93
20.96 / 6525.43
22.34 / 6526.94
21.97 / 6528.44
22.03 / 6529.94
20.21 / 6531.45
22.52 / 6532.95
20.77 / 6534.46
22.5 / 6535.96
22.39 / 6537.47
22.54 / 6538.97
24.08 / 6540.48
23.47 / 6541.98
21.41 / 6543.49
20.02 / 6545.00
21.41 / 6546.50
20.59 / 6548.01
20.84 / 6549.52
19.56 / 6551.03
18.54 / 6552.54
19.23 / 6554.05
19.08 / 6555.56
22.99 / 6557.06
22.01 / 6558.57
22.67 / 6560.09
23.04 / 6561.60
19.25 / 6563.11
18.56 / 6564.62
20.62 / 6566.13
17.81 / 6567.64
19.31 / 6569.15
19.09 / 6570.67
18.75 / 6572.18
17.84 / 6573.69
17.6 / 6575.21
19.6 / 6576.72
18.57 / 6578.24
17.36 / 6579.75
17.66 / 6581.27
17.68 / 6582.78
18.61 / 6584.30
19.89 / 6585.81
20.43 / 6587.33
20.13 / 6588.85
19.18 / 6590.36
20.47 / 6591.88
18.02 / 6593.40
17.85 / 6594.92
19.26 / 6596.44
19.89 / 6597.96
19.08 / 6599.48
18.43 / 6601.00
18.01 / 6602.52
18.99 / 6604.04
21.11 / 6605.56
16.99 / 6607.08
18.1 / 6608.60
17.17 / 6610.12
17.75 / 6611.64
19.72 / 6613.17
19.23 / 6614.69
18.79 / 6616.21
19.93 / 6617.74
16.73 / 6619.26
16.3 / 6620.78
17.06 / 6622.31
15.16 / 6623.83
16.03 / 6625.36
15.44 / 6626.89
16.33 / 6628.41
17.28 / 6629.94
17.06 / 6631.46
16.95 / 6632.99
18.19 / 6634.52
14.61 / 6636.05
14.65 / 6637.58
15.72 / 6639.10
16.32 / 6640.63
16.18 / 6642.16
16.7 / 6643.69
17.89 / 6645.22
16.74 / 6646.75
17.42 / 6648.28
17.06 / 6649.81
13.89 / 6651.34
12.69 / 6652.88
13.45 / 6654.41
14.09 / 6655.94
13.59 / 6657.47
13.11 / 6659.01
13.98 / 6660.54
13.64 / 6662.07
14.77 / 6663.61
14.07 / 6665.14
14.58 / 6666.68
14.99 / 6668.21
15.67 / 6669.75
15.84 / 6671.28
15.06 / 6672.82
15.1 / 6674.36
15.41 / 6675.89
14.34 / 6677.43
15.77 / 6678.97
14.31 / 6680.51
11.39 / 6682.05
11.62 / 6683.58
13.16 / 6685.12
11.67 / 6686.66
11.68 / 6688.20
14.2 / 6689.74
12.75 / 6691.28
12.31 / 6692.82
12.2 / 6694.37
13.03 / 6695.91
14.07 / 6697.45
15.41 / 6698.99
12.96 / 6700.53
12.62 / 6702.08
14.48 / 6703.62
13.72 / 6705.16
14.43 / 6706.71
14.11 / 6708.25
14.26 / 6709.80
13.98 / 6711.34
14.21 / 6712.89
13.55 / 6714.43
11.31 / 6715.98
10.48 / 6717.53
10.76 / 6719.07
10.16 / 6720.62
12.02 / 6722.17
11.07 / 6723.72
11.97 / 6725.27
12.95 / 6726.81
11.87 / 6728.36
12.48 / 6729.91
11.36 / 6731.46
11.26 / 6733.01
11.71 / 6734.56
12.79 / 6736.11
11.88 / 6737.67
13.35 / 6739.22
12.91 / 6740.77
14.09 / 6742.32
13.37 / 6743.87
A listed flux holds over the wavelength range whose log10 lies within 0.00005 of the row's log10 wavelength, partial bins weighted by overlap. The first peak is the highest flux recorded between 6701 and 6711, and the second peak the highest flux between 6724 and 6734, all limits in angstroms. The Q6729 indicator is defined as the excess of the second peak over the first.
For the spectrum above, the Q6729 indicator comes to -1.5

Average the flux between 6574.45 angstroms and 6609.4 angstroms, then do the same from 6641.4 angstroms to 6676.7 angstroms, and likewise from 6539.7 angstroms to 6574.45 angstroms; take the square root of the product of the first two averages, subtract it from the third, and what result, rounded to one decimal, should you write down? 3.6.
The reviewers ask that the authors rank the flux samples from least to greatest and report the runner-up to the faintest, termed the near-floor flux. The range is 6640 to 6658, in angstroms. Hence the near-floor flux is 13.45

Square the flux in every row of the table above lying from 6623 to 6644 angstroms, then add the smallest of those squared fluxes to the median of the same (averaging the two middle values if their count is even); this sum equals 478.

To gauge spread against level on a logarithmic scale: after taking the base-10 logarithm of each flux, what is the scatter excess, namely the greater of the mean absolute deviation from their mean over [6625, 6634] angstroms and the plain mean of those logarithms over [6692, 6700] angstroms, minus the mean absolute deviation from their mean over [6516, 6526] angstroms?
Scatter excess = 1.11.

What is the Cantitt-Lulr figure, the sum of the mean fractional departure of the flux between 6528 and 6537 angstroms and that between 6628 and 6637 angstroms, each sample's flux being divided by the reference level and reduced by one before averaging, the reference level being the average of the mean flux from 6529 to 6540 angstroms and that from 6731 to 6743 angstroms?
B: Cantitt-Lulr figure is 0.24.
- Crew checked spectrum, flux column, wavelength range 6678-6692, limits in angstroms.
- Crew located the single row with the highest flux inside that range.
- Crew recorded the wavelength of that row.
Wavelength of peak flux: 6678.97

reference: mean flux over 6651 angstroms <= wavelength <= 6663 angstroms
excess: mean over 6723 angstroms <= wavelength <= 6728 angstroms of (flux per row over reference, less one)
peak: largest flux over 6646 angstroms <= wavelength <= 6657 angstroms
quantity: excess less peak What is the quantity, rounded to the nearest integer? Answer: -18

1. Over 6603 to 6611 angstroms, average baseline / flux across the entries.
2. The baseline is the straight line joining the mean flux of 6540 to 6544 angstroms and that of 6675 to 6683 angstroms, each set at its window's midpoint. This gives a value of 1.03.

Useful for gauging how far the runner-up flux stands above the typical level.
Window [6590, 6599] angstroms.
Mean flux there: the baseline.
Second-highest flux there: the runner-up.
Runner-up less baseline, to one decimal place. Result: 0.8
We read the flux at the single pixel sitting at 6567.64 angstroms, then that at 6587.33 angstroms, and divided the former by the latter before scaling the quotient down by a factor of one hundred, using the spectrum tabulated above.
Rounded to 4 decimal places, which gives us 0.0087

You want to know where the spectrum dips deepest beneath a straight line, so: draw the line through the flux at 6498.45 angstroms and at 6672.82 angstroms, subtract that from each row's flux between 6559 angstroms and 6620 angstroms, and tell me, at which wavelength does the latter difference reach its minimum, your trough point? 6619.26 angstroms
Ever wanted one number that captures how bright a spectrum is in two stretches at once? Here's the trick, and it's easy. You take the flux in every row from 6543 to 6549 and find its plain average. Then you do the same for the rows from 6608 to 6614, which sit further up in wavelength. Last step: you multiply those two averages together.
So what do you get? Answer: 379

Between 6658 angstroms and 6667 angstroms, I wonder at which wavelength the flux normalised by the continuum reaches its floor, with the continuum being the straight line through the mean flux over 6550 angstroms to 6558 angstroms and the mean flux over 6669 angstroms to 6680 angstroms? 6659.01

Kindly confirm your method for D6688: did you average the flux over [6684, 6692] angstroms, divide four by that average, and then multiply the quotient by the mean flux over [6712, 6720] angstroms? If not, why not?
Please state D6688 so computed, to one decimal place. 3.8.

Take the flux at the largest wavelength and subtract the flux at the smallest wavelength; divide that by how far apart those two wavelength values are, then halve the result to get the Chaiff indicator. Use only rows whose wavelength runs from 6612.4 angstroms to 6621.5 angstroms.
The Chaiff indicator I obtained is -0.22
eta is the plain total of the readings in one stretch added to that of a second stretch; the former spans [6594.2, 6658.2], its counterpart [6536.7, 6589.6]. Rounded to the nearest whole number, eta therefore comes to 1416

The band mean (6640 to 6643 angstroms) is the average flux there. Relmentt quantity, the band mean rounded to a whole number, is 16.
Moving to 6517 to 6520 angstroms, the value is 20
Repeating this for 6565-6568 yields 19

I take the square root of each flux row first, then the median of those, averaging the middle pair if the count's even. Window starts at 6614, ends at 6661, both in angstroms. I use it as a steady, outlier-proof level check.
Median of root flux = 4.0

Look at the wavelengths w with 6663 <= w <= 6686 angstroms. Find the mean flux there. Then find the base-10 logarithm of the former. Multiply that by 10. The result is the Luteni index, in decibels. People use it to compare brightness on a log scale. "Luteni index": 11.6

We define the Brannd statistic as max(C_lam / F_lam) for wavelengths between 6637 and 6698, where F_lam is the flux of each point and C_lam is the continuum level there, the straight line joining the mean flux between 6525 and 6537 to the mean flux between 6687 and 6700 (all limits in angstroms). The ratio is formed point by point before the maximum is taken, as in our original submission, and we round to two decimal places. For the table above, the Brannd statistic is 1.21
